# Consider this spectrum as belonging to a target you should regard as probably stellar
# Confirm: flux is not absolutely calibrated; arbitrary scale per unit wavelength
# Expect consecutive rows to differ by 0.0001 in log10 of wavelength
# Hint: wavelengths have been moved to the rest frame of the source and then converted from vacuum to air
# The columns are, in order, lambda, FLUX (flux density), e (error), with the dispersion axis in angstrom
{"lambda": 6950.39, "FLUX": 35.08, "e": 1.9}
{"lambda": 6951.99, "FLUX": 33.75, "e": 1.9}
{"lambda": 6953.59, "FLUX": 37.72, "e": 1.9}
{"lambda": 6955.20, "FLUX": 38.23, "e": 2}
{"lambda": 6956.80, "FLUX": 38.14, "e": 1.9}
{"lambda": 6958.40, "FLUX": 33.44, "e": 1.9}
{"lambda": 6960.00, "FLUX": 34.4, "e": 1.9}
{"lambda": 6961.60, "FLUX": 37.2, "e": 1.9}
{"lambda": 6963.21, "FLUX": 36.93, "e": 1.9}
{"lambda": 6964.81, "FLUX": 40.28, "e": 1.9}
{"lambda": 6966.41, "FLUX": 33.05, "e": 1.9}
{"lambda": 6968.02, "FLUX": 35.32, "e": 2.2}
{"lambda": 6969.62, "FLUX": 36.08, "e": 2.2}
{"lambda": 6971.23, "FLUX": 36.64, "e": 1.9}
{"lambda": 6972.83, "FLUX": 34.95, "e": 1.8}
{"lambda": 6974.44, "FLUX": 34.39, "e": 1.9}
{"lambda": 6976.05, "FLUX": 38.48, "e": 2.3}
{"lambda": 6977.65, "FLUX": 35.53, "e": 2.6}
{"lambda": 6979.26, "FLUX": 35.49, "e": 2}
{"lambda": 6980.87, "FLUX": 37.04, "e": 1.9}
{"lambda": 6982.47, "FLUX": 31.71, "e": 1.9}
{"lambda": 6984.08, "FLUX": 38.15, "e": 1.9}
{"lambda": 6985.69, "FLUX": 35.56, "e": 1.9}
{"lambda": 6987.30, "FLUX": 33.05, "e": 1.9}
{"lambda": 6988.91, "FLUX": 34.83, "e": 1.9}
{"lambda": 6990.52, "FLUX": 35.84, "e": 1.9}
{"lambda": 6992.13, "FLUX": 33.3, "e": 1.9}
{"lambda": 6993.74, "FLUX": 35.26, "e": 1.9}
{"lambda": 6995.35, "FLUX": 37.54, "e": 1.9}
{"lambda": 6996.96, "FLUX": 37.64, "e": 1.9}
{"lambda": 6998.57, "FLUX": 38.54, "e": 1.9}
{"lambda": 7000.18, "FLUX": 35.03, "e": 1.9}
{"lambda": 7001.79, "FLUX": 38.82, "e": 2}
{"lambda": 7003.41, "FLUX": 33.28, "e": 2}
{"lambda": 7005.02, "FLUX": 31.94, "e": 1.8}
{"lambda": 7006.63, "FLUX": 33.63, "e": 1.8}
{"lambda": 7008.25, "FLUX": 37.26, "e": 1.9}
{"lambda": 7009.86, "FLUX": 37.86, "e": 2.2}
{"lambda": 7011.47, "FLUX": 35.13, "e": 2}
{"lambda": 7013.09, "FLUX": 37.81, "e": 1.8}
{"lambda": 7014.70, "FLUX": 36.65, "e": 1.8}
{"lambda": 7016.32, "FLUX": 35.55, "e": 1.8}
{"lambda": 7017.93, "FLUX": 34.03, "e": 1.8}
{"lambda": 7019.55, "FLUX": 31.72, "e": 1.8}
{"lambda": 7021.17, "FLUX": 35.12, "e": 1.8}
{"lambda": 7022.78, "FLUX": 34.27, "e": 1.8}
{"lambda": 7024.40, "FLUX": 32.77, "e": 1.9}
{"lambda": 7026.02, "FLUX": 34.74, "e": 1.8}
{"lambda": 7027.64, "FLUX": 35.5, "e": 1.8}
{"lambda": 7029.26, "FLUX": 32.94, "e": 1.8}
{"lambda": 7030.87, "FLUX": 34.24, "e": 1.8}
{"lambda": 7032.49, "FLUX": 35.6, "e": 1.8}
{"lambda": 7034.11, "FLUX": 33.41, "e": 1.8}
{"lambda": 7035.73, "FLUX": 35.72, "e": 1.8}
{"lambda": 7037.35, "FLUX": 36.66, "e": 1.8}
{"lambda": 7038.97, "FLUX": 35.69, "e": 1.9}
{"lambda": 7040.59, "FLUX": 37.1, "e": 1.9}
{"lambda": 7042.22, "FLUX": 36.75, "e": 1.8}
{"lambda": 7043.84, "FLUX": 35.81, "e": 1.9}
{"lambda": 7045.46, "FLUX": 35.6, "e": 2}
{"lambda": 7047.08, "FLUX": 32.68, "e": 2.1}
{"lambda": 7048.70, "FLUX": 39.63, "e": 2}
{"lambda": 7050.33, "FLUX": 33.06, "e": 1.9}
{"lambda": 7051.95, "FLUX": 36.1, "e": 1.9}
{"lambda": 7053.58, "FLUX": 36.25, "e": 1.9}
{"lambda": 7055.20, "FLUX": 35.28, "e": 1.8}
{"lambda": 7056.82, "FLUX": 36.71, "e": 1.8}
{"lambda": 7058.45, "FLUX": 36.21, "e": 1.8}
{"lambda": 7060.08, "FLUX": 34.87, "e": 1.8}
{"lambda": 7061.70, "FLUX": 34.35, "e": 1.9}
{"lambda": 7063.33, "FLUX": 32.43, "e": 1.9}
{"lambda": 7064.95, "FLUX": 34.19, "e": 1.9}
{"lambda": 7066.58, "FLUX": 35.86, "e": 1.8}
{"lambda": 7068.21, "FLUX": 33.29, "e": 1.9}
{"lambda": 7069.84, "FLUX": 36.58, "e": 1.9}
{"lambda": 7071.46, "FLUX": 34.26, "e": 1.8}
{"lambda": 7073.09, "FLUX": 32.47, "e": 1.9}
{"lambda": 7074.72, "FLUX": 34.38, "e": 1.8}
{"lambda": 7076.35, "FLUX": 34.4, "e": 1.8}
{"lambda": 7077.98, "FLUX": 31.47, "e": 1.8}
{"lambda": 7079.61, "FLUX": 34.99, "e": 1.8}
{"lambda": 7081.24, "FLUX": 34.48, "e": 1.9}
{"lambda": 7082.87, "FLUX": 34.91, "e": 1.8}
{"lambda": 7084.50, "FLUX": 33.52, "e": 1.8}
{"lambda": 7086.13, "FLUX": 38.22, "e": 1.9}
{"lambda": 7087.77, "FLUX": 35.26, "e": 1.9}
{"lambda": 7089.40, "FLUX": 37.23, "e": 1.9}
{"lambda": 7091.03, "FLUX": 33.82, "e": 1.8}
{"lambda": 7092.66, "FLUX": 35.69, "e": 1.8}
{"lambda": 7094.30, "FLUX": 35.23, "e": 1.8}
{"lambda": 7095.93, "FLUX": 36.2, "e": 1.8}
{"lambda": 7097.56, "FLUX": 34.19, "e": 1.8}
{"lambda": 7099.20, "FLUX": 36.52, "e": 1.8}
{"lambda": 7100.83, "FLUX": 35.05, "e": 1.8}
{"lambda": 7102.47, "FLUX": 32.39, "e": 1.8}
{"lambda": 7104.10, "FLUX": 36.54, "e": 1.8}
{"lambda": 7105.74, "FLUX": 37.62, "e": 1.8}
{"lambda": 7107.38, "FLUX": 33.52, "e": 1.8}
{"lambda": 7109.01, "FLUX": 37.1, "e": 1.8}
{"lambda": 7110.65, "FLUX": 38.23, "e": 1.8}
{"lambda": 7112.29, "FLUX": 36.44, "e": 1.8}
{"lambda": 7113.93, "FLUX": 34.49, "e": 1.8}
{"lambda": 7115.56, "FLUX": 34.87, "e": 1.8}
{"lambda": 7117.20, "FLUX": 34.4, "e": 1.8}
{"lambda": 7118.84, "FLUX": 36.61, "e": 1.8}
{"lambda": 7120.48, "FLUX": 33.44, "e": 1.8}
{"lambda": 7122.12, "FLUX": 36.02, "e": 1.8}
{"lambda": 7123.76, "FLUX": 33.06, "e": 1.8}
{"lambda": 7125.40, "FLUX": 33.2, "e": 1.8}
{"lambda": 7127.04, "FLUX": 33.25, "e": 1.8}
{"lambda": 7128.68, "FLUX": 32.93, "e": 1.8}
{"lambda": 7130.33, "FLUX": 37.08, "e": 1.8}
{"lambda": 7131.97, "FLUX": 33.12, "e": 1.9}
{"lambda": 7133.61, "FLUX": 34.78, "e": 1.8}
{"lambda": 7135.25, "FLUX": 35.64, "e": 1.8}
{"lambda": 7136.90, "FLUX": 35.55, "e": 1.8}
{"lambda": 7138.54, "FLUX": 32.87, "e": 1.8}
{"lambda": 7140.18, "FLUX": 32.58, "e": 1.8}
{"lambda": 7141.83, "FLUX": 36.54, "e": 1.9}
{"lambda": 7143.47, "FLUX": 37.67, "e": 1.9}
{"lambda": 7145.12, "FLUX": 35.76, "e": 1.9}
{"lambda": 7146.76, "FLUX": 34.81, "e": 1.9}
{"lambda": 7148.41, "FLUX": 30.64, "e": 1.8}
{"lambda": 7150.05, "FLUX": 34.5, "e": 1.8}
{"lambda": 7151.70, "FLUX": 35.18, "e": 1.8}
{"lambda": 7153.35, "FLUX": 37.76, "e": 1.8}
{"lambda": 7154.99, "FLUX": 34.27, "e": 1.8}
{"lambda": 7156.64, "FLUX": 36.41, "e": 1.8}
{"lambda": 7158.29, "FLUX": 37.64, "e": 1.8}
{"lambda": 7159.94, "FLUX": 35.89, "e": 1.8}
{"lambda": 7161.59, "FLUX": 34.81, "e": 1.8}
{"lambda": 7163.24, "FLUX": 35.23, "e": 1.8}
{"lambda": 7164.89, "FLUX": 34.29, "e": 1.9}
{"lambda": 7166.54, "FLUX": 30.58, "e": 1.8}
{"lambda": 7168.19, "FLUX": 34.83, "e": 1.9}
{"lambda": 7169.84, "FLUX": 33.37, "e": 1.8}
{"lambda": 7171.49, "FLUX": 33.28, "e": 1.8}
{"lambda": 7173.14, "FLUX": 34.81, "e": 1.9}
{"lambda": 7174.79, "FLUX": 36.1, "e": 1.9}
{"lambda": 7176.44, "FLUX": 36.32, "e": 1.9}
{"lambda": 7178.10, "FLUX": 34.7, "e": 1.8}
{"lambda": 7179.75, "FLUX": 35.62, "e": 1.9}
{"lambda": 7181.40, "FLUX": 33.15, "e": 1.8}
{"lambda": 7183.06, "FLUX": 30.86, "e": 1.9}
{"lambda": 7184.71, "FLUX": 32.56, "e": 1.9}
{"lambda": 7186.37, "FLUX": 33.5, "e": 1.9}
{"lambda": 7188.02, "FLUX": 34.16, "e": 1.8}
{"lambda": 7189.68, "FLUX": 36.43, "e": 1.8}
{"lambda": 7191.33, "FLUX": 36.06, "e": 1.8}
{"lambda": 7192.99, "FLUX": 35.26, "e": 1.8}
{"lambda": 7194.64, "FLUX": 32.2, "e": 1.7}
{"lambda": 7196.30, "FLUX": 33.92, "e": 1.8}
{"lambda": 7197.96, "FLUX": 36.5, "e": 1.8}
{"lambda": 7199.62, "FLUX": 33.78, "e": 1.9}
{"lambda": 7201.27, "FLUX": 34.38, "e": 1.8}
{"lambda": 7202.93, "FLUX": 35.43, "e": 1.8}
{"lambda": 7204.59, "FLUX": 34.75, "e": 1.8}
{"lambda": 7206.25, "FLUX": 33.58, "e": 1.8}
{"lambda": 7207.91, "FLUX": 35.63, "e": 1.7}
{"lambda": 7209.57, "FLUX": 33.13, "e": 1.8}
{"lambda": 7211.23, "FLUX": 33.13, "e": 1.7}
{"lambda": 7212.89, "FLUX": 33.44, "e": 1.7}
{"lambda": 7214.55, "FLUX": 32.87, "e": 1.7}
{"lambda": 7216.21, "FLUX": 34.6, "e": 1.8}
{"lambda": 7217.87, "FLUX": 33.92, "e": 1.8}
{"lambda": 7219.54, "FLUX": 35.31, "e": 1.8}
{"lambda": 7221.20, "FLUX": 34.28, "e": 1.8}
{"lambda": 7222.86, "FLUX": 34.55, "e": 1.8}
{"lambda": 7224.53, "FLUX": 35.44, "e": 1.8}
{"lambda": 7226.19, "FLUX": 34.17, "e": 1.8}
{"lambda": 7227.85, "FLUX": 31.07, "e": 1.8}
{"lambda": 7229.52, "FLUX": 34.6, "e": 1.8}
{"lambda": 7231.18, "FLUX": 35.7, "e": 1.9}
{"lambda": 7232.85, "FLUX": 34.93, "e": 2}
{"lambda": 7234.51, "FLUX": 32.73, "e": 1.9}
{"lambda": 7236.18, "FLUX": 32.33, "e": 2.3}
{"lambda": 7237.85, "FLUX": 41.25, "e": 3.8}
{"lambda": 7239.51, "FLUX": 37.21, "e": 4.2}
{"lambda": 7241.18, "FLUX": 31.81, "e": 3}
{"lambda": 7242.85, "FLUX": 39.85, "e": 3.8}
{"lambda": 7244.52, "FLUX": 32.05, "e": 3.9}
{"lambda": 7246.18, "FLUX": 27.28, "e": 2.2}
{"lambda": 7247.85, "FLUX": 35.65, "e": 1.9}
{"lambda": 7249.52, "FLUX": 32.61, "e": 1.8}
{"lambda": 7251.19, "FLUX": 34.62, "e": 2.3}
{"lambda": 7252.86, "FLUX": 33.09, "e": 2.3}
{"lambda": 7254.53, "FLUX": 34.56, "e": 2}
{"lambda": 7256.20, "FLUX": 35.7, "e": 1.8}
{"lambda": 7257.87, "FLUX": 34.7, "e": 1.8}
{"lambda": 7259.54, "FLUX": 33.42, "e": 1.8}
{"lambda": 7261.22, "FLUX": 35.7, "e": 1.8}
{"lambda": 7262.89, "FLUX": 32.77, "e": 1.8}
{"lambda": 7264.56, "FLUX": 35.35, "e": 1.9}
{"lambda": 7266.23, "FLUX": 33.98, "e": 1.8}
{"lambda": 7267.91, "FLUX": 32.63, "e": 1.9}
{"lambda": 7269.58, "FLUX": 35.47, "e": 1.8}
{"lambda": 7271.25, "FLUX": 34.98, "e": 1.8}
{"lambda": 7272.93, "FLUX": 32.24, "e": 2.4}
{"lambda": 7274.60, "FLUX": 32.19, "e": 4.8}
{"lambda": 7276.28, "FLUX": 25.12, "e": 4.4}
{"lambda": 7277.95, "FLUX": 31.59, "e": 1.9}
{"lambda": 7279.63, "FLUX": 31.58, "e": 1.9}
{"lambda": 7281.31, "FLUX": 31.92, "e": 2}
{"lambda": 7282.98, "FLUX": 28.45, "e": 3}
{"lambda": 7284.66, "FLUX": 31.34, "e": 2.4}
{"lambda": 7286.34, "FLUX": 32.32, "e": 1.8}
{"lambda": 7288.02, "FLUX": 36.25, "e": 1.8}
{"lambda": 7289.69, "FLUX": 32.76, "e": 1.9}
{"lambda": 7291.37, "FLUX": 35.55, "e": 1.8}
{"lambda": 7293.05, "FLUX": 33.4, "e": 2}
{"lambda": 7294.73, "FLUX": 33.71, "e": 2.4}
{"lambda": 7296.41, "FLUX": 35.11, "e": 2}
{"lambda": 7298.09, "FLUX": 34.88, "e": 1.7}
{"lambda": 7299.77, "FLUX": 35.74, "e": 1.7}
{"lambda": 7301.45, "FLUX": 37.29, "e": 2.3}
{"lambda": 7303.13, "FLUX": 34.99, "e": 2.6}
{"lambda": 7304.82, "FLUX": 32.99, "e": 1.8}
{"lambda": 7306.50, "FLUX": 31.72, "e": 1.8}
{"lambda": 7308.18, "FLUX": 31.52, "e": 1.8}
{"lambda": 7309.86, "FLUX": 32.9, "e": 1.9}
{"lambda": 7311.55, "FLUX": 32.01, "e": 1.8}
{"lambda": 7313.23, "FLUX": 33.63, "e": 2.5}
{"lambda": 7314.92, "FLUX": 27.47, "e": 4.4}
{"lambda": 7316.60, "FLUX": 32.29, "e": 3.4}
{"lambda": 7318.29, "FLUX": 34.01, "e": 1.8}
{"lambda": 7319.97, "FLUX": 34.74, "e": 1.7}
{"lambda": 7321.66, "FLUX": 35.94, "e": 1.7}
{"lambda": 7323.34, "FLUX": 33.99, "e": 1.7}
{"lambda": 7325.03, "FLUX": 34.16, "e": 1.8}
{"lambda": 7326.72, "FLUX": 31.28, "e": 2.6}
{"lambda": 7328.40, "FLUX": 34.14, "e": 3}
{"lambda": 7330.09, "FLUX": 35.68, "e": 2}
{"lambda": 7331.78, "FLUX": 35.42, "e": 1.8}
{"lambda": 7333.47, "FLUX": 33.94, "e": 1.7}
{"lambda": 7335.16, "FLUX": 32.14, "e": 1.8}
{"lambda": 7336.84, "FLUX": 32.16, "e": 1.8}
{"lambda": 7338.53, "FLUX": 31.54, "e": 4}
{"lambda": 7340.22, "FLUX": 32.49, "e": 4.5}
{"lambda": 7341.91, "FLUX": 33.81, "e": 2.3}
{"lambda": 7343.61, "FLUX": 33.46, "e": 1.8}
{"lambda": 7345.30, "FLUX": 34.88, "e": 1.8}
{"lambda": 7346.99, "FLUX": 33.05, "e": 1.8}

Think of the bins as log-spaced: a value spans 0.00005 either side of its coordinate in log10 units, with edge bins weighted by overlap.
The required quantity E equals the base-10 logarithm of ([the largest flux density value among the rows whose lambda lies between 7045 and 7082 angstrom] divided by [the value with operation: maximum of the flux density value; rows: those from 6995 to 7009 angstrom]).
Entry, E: 0.01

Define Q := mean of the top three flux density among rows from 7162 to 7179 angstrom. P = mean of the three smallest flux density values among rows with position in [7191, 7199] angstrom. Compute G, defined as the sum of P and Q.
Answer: 69.7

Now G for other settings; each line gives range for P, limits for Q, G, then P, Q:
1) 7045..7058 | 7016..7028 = 69.1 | 33.7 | 35.4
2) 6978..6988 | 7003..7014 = 71.1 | 33.4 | 37.6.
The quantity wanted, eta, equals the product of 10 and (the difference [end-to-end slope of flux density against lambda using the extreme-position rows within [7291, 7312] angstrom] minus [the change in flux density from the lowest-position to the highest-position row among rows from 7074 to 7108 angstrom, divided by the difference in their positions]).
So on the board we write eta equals -1.5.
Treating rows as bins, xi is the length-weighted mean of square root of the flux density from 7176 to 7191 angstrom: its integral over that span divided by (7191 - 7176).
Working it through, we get 5.84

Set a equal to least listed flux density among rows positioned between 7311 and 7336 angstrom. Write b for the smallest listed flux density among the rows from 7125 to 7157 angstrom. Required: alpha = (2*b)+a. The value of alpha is 89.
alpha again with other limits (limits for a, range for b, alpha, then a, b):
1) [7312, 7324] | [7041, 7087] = 90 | 27.47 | 31.47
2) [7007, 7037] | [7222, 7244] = 94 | 31.72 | 31.07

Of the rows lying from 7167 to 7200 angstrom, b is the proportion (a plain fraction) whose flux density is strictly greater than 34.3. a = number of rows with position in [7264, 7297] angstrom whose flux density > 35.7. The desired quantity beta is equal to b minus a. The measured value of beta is -0.5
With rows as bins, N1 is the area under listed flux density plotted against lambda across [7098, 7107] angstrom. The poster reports 319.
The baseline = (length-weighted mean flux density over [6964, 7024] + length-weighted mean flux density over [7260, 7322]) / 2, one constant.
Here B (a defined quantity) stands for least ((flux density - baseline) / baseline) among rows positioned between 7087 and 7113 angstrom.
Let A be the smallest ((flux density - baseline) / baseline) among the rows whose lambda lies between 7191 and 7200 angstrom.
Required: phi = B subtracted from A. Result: -0.01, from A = -0.06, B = -0.057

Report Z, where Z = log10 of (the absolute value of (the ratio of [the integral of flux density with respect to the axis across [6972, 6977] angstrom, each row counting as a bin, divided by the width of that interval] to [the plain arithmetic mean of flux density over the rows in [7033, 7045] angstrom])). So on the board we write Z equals 0.001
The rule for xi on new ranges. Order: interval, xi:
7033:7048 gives 5.96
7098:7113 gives 5.99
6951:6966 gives 6.04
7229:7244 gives 5.96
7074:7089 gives 5.89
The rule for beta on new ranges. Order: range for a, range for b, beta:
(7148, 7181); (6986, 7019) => -5.3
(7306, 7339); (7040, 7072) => -0.3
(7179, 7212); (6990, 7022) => -2.3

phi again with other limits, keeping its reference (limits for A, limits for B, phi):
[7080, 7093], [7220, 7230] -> 0.07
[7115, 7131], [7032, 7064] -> 0.01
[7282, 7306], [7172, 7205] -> -0.07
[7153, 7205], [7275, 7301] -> 0.16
